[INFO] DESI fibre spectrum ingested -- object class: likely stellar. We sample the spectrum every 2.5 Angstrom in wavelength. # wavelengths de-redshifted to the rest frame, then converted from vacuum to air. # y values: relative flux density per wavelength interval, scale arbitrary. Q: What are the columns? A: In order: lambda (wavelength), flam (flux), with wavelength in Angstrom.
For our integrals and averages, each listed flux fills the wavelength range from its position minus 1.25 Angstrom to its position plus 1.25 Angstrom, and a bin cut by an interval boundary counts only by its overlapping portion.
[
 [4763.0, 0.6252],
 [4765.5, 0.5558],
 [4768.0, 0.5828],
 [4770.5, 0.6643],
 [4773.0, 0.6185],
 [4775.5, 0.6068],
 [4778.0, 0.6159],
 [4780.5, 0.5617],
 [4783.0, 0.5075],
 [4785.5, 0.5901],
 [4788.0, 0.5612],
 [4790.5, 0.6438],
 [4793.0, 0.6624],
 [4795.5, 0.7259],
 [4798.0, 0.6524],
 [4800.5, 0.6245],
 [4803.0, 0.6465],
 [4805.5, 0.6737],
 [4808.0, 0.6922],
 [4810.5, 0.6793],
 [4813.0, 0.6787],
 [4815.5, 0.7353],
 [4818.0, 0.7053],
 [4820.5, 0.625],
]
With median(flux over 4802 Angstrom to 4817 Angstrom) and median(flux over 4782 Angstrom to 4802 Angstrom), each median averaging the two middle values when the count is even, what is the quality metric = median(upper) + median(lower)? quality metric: 1.31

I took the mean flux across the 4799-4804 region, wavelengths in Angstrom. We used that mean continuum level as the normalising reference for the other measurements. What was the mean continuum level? 0.64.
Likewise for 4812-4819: 0.71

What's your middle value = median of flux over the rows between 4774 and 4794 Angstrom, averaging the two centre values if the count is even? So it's 0.60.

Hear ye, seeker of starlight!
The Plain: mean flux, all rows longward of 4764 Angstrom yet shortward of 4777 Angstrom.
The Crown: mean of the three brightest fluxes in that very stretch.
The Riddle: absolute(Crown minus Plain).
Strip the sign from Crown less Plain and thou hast 0.024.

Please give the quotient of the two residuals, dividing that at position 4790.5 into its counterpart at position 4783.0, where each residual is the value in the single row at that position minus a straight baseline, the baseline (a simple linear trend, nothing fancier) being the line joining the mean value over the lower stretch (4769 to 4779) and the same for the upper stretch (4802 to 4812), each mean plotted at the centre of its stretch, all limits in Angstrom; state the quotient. 22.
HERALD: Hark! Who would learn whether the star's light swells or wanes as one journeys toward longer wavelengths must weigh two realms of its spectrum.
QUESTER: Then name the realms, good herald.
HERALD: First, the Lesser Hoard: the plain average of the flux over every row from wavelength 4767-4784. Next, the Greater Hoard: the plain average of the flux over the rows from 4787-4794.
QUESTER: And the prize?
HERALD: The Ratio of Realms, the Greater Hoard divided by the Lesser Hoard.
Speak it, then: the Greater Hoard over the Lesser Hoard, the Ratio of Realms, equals 1.05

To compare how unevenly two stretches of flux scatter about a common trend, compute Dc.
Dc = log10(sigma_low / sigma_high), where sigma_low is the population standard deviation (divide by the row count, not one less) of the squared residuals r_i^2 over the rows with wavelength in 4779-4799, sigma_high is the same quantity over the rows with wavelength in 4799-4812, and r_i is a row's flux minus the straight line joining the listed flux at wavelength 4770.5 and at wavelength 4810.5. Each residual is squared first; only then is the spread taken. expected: 0.92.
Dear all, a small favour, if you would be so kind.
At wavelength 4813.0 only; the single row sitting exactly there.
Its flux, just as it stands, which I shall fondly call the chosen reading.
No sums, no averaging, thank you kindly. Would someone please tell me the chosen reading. 0.6787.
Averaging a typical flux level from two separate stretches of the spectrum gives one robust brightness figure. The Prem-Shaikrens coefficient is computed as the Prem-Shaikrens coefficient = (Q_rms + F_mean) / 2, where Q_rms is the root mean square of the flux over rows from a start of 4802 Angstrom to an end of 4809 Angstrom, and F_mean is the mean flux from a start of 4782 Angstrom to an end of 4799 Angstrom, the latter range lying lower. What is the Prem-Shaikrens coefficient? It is 0.646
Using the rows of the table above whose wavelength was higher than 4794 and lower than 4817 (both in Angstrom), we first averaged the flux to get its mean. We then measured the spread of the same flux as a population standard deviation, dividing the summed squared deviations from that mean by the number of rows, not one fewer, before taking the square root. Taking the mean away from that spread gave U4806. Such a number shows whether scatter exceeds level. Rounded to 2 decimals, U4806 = -0.64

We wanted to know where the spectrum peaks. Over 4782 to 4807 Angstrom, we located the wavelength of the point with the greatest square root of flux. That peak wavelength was 4795.5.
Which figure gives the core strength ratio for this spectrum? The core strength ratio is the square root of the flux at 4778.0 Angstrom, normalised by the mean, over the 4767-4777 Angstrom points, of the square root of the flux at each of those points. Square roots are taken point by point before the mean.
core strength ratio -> 1.00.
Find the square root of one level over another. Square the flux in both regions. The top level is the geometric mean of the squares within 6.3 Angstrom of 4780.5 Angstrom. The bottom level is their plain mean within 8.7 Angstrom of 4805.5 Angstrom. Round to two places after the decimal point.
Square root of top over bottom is 0.87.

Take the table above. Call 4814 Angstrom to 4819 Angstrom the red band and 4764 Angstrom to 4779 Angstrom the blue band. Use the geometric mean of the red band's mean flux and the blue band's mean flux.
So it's 0.661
